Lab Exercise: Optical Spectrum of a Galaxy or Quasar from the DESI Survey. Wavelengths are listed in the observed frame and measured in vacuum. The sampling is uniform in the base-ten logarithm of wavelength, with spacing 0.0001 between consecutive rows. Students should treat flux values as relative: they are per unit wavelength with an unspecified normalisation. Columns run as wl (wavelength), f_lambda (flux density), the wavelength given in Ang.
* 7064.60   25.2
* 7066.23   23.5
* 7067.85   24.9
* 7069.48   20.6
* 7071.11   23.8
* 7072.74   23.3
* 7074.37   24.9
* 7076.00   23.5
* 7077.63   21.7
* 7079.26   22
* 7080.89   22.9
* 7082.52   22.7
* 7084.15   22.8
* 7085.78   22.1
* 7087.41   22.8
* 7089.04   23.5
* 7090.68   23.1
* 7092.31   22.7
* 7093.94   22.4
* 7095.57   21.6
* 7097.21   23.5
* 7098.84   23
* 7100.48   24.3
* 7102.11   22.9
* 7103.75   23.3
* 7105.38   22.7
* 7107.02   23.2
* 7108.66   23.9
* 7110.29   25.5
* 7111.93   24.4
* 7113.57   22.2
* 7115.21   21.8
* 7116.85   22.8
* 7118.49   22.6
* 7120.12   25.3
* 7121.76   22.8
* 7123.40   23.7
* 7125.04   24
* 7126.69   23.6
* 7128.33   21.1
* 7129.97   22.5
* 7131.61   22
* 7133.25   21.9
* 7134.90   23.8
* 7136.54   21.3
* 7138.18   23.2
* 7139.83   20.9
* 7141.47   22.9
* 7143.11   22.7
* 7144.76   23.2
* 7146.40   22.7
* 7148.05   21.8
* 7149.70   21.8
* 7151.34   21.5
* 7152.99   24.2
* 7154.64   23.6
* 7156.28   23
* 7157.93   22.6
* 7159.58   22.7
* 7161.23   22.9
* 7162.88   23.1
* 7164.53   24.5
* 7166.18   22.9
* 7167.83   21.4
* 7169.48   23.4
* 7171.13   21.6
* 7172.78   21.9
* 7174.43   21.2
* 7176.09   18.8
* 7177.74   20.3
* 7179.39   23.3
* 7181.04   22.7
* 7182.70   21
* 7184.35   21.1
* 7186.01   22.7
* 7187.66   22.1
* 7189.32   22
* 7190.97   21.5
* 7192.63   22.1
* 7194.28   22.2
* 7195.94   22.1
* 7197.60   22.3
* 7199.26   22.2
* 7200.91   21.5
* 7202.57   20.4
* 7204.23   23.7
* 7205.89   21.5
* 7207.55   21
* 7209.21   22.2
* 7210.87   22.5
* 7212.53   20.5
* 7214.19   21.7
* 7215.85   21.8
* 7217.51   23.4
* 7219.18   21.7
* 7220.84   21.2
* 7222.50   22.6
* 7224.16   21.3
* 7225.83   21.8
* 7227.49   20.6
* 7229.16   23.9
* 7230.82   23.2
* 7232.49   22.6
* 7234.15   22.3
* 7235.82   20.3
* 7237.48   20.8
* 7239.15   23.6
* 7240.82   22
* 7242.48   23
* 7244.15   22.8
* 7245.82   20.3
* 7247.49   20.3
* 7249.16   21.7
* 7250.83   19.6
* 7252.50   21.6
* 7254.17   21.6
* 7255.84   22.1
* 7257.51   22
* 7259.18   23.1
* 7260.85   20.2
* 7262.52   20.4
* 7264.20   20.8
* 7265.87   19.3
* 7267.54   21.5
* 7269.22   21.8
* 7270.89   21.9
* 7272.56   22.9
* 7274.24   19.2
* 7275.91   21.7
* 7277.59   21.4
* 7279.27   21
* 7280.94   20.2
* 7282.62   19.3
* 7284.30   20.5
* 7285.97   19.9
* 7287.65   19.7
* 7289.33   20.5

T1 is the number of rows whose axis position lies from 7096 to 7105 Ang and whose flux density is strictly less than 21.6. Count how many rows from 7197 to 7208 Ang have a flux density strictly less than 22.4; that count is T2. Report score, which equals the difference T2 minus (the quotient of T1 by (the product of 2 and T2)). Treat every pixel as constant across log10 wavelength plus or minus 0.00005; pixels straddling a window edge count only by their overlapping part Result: 6.0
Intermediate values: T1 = 0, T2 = 6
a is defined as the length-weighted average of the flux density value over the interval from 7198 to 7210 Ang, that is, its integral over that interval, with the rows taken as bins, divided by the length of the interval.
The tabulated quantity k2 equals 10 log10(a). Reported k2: 13.4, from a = 21.8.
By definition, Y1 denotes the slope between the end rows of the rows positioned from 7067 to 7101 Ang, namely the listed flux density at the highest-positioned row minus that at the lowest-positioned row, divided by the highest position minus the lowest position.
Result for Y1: -0.018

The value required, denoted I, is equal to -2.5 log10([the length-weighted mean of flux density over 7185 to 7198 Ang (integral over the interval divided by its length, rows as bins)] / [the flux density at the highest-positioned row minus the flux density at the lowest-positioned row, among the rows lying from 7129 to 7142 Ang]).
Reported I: -4.4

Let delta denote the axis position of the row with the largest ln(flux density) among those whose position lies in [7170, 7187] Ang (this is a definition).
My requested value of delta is 7179.39 Ang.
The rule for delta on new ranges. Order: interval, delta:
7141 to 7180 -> 7164.53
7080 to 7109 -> 7100.48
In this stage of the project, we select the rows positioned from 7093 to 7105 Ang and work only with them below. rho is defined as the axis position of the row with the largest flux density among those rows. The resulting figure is 7100.48 Ang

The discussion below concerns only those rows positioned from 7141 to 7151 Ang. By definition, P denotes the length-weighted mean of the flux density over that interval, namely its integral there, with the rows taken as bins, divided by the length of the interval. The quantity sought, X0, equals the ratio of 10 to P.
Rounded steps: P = 22.5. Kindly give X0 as 0.445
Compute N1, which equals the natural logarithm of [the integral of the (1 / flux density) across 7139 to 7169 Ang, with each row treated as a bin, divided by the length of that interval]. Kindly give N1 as -3.12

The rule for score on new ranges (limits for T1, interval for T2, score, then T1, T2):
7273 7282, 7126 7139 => 3.5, 4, 4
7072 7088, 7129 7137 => 3.0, 0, 3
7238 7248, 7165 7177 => 4.8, 2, 5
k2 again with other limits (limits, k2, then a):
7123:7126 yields 13.8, 23.8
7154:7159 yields 13.6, 23.0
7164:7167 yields 13.7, 23.6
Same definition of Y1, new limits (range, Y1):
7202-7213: 0.010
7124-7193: -0.028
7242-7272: -0.039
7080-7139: 0.005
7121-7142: 0.005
